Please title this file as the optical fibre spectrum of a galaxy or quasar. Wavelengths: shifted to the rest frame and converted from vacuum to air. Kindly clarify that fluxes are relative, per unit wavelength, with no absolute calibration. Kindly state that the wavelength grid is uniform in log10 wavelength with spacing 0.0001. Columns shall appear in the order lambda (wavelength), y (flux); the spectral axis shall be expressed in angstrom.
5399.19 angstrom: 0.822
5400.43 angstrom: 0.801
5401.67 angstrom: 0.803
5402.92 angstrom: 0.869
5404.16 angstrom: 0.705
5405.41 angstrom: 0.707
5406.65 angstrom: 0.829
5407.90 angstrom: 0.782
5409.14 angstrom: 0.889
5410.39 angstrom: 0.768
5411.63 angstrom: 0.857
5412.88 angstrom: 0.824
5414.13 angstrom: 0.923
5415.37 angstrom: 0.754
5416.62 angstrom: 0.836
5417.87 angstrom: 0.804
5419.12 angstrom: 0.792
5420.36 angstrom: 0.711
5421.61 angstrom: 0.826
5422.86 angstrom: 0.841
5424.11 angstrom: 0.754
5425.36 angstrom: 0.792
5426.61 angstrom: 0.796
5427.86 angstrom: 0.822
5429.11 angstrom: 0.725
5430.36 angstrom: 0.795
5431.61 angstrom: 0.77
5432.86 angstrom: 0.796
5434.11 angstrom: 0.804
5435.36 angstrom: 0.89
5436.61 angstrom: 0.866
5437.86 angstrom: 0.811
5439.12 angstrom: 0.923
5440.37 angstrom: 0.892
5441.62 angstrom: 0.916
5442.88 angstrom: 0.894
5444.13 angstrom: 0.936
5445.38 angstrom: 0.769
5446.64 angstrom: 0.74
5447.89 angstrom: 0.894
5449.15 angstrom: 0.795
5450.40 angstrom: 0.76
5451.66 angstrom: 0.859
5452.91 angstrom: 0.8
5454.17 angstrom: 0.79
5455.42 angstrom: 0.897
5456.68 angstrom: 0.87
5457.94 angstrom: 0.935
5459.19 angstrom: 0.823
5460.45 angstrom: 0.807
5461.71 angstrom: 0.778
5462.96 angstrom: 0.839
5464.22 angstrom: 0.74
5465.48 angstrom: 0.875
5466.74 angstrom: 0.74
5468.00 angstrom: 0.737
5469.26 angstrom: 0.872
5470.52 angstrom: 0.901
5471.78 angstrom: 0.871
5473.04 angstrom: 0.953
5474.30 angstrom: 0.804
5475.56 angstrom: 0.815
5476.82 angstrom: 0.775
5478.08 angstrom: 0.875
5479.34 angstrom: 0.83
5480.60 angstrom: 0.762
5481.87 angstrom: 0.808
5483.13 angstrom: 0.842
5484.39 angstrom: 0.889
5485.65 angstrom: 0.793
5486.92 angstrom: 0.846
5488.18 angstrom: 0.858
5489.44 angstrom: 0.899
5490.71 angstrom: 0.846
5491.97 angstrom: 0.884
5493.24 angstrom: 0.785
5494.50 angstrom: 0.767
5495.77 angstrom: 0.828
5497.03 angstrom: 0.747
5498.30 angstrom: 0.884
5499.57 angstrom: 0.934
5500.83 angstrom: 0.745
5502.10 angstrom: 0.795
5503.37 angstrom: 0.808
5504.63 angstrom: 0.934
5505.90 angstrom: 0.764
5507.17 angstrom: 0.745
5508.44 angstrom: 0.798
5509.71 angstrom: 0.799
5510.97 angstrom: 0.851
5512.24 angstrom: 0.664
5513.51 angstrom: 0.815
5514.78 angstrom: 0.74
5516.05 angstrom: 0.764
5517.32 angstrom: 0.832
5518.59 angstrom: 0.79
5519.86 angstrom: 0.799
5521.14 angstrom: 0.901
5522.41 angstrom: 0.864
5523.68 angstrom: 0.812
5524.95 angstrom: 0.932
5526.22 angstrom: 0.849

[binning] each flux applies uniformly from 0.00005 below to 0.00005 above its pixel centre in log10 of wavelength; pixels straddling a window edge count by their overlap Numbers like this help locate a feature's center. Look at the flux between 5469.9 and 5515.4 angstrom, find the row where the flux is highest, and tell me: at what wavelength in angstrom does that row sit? 5473.04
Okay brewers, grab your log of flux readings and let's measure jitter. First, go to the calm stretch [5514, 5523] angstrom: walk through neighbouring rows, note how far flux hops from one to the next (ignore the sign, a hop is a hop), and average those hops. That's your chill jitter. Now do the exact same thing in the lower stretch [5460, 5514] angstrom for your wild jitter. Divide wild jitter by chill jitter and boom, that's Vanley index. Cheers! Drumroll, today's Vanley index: 1.5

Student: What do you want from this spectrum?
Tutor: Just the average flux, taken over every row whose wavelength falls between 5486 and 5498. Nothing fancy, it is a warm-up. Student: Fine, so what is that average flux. 0.829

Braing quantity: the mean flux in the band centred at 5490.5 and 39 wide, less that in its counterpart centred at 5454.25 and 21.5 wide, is 0.003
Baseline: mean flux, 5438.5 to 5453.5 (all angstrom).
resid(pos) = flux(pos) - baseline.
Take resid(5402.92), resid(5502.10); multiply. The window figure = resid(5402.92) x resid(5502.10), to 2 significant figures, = -0.0011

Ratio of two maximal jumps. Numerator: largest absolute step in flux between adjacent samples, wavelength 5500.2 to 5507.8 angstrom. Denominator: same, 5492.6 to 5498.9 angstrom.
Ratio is 1.24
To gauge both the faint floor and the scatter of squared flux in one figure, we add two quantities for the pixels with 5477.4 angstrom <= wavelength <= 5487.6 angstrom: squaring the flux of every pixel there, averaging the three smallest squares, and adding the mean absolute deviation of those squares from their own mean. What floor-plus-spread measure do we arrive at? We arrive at 0.67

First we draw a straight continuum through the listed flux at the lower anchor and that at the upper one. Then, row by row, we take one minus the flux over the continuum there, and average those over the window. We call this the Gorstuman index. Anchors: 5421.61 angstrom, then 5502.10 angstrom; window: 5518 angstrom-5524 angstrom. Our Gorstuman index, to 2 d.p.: -0.06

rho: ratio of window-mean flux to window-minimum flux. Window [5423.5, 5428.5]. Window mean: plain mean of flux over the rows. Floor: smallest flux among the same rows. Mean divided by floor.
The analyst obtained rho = 1.049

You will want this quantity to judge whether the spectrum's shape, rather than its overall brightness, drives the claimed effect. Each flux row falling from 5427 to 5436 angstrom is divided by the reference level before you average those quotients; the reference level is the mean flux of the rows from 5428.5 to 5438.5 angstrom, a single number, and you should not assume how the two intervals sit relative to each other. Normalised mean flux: 0.99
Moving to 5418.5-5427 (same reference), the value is 0.98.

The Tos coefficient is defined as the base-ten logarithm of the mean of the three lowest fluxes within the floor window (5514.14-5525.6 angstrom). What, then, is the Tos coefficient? -0.117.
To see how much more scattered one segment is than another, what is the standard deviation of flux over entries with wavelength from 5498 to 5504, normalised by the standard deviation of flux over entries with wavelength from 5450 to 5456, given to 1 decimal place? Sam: 1.4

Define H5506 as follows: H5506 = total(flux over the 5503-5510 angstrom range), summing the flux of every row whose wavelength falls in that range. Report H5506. 4.85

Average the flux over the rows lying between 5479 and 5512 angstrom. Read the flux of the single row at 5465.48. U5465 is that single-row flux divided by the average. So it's 1.06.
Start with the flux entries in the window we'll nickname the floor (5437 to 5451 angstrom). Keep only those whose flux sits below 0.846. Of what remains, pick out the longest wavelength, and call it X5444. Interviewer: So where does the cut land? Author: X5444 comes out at 5450.40 angstrom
